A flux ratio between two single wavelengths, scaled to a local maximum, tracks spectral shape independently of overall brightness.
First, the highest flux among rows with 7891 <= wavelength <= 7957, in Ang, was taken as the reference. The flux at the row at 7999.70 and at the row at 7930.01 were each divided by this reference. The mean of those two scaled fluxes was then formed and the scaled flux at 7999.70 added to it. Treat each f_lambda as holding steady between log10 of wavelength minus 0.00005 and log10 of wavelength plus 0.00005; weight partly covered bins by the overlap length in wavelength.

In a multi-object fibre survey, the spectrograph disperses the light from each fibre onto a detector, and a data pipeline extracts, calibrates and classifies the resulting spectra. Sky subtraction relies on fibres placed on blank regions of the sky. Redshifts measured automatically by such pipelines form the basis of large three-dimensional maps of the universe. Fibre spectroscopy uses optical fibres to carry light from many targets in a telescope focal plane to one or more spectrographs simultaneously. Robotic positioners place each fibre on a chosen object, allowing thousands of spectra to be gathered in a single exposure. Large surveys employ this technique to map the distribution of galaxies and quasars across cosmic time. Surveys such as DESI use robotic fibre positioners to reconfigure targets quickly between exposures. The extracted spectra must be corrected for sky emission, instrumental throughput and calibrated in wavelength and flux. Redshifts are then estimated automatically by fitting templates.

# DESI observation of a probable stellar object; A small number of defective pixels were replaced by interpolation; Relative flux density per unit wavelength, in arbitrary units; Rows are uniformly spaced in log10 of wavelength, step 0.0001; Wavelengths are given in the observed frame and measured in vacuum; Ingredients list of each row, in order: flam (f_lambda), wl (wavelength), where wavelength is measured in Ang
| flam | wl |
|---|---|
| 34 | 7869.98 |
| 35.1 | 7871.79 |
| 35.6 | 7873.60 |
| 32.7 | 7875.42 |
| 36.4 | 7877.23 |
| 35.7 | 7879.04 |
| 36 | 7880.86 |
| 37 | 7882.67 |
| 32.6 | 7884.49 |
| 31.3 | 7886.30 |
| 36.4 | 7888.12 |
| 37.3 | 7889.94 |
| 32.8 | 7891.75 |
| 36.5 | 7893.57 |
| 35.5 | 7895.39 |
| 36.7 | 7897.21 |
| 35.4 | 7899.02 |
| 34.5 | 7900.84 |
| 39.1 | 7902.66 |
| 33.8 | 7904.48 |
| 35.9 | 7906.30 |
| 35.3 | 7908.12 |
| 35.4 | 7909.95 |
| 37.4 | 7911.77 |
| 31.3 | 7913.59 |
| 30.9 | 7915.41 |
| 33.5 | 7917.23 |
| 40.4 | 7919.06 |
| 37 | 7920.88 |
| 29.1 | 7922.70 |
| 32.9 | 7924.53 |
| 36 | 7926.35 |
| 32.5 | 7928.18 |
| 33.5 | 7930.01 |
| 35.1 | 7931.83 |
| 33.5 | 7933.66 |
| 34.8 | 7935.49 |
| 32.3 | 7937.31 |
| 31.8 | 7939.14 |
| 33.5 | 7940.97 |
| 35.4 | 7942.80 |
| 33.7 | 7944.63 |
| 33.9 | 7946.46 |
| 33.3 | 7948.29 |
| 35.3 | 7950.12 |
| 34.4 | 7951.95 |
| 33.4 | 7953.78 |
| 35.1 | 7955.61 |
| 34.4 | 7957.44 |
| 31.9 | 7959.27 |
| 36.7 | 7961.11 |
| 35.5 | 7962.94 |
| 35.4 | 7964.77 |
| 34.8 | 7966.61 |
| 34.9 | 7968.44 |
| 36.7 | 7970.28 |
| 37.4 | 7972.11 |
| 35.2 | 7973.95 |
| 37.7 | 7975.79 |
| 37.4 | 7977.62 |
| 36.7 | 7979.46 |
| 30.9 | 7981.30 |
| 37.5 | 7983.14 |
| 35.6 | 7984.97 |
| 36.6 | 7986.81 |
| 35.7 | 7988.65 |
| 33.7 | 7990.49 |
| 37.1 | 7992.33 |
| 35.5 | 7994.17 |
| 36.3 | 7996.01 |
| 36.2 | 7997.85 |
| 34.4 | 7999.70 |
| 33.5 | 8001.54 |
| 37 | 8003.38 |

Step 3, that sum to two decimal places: 1.69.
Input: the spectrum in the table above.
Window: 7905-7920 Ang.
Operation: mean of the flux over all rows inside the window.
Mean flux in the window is 35.0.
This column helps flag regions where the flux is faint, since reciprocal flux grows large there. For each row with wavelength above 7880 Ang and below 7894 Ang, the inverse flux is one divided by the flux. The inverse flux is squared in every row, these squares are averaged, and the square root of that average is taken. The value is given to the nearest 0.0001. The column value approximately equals 0.0288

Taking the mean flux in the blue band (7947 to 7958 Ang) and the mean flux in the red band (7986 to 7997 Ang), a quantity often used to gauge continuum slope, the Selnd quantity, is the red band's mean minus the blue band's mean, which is 1.5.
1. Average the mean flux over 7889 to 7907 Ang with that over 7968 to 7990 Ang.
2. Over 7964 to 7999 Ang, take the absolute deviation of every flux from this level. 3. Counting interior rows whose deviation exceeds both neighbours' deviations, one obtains 7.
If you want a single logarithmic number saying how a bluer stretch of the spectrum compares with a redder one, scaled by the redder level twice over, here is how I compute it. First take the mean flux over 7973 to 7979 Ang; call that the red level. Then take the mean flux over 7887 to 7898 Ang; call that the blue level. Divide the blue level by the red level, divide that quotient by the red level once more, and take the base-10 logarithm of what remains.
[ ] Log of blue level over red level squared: -1.58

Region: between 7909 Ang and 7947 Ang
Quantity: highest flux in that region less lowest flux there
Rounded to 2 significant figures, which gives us 11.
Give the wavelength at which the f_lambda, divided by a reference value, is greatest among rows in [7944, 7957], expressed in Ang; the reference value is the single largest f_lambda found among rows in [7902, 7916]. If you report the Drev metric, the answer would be 7950.12 Ang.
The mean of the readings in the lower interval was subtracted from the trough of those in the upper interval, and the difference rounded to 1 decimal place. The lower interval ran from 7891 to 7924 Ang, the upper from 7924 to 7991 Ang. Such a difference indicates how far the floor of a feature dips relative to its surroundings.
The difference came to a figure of -4.1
